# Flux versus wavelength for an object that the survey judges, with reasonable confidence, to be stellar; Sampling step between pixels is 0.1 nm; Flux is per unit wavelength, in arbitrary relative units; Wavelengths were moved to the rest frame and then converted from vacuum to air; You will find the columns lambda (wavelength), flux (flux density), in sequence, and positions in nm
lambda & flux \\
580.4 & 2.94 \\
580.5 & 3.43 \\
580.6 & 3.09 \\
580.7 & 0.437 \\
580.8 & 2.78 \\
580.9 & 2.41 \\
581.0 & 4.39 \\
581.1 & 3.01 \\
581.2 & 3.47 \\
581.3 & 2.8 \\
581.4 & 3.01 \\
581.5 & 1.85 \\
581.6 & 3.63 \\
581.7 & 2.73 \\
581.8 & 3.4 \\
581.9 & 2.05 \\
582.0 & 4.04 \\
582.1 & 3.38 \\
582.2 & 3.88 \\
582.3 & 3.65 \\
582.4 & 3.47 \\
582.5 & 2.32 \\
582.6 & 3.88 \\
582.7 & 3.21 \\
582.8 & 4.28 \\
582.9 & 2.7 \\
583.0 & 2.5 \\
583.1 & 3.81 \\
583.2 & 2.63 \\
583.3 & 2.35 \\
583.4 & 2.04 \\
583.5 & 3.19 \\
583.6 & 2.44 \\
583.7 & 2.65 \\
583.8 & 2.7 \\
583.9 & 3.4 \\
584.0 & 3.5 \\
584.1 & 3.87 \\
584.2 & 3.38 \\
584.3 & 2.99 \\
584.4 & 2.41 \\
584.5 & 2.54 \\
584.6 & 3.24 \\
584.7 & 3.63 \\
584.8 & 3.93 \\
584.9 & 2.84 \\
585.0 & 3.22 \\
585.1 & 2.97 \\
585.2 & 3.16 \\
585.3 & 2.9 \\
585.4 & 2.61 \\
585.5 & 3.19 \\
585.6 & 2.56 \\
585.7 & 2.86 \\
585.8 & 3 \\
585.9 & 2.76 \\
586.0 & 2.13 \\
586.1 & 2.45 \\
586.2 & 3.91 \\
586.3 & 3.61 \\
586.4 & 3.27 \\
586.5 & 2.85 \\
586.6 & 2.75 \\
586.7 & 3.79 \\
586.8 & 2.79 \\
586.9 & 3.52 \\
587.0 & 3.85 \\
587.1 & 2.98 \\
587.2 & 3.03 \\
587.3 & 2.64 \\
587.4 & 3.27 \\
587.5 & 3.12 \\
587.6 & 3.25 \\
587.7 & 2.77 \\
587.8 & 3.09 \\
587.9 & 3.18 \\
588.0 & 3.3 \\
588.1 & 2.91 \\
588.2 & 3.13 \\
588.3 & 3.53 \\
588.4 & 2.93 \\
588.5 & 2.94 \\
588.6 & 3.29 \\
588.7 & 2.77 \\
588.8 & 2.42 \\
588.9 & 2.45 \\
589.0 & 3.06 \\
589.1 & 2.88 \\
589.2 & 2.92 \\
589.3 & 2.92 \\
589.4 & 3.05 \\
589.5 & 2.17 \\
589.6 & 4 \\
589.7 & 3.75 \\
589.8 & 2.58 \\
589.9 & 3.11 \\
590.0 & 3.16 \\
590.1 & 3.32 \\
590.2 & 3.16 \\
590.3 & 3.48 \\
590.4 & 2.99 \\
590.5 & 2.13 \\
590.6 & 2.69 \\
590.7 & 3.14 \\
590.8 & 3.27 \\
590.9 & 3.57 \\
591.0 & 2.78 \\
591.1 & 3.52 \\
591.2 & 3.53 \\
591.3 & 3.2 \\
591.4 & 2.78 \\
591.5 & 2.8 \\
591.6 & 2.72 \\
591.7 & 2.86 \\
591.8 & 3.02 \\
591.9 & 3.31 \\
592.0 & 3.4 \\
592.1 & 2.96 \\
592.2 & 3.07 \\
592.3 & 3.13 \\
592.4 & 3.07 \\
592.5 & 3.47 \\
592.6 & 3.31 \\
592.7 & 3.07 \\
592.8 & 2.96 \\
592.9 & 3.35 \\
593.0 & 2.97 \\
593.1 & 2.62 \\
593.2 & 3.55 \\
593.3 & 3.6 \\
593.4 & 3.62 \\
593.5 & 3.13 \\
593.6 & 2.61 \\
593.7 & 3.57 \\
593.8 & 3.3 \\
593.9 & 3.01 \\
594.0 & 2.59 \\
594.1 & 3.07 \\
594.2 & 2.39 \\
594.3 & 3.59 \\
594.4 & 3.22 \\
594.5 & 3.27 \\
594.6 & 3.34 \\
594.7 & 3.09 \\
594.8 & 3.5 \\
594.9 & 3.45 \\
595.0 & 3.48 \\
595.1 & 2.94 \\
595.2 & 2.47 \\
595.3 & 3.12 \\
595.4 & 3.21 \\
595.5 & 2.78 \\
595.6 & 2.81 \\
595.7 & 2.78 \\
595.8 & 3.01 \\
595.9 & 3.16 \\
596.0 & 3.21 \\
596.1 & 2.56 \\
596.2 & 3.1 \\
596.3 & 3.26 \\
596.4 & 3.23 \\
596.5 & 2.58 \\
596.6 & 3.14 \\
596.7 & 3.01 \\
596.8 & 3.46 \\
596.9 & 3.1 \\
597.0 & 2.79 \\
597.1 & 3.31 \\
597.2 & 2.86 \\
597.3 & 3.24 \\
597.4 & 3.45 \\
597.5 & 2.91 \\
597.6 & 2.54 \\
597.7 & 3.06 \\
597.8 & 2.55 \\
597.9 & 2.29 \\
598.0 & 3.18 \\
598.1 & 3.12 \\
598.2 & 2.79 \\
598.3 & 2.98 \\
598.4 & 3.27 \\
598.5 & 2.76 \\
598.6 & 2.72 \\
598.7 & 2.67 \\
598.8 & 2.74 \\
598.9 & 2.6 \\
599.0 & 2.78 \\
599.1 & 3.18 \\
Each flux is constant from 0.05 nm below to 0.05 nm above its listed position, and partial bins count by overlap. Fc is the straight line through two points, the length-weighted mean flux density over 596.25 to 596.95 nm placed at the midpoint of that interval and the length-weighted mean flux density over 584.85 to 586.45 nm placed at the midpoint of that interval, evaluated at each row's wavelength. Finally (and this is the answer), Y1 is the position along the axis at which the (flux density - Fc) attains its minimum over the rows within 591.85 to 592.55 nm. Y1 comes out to 592.1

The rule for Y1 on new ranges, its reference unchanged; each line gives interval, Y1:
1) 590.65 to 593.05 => 591.6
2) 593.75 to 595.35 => 594.2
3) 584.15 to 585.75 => 584.4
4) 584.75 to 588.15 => 586.0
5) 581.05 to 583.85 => 581.5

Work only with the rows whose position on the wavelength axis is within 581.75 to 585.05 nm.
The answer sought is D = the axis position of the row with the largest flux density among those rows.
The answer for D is 582.8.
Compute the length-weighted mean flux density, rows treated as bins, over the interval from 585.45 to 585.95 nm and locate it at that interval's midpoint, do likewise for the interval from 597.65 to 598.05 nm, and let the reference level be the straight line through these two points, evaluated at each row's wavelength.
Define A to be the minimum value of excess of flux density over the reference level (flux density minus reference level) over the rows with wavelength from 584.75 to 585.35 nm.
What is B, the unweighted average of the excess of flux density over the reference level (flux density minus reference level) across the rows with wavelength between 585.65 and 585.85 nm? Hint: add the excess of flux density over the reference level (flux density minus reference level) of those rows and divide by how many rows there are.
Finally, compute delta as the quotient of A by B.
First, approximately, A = -0.04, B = 0.06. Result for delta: -0.7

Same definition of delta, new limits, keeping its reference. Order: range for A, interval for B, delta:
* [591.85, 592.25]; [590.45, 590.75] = -0.8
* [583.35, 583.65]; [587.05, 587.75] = -5.7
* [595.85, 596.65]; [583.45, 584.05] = -2.5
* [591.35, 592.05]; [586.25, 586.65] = -0.4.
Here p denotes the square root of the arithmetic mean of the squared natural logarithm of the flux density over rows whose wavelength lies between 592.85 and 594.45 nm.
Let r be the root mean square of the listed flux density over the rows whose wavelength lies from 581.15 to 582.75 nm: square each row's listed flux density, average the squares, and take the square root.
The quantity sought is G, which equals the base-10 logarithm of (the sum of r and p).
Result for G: 0.641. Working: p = 1.14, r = 3.24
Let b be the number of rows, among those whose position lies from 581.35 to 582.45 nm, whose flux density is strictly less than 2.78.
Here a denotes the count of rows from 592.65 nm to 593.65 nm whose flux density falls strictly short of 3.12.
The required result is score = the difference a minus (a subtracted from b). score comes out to 7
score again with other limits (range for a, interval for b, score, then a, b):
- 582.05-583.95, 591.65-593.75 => 16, 9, 2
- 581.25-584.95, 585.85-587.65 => 31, 18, 5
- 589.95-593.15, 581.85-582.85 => 30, 16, 2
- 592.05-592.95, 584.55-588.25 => 2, 5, 8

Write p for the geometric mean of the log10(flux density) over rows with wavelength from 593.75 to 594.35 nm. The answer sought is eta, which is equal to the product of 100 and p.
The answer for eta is 46.8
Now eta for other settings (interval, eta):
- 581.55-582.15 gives 48.5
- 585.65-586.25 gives 44.0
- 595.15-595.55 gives 45.7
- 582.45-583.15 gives 49.1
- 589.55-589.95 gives 51.5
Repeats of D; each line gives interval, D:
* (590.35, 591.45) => 590.9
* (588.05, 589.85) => 589.6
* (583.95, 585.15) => 584.8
